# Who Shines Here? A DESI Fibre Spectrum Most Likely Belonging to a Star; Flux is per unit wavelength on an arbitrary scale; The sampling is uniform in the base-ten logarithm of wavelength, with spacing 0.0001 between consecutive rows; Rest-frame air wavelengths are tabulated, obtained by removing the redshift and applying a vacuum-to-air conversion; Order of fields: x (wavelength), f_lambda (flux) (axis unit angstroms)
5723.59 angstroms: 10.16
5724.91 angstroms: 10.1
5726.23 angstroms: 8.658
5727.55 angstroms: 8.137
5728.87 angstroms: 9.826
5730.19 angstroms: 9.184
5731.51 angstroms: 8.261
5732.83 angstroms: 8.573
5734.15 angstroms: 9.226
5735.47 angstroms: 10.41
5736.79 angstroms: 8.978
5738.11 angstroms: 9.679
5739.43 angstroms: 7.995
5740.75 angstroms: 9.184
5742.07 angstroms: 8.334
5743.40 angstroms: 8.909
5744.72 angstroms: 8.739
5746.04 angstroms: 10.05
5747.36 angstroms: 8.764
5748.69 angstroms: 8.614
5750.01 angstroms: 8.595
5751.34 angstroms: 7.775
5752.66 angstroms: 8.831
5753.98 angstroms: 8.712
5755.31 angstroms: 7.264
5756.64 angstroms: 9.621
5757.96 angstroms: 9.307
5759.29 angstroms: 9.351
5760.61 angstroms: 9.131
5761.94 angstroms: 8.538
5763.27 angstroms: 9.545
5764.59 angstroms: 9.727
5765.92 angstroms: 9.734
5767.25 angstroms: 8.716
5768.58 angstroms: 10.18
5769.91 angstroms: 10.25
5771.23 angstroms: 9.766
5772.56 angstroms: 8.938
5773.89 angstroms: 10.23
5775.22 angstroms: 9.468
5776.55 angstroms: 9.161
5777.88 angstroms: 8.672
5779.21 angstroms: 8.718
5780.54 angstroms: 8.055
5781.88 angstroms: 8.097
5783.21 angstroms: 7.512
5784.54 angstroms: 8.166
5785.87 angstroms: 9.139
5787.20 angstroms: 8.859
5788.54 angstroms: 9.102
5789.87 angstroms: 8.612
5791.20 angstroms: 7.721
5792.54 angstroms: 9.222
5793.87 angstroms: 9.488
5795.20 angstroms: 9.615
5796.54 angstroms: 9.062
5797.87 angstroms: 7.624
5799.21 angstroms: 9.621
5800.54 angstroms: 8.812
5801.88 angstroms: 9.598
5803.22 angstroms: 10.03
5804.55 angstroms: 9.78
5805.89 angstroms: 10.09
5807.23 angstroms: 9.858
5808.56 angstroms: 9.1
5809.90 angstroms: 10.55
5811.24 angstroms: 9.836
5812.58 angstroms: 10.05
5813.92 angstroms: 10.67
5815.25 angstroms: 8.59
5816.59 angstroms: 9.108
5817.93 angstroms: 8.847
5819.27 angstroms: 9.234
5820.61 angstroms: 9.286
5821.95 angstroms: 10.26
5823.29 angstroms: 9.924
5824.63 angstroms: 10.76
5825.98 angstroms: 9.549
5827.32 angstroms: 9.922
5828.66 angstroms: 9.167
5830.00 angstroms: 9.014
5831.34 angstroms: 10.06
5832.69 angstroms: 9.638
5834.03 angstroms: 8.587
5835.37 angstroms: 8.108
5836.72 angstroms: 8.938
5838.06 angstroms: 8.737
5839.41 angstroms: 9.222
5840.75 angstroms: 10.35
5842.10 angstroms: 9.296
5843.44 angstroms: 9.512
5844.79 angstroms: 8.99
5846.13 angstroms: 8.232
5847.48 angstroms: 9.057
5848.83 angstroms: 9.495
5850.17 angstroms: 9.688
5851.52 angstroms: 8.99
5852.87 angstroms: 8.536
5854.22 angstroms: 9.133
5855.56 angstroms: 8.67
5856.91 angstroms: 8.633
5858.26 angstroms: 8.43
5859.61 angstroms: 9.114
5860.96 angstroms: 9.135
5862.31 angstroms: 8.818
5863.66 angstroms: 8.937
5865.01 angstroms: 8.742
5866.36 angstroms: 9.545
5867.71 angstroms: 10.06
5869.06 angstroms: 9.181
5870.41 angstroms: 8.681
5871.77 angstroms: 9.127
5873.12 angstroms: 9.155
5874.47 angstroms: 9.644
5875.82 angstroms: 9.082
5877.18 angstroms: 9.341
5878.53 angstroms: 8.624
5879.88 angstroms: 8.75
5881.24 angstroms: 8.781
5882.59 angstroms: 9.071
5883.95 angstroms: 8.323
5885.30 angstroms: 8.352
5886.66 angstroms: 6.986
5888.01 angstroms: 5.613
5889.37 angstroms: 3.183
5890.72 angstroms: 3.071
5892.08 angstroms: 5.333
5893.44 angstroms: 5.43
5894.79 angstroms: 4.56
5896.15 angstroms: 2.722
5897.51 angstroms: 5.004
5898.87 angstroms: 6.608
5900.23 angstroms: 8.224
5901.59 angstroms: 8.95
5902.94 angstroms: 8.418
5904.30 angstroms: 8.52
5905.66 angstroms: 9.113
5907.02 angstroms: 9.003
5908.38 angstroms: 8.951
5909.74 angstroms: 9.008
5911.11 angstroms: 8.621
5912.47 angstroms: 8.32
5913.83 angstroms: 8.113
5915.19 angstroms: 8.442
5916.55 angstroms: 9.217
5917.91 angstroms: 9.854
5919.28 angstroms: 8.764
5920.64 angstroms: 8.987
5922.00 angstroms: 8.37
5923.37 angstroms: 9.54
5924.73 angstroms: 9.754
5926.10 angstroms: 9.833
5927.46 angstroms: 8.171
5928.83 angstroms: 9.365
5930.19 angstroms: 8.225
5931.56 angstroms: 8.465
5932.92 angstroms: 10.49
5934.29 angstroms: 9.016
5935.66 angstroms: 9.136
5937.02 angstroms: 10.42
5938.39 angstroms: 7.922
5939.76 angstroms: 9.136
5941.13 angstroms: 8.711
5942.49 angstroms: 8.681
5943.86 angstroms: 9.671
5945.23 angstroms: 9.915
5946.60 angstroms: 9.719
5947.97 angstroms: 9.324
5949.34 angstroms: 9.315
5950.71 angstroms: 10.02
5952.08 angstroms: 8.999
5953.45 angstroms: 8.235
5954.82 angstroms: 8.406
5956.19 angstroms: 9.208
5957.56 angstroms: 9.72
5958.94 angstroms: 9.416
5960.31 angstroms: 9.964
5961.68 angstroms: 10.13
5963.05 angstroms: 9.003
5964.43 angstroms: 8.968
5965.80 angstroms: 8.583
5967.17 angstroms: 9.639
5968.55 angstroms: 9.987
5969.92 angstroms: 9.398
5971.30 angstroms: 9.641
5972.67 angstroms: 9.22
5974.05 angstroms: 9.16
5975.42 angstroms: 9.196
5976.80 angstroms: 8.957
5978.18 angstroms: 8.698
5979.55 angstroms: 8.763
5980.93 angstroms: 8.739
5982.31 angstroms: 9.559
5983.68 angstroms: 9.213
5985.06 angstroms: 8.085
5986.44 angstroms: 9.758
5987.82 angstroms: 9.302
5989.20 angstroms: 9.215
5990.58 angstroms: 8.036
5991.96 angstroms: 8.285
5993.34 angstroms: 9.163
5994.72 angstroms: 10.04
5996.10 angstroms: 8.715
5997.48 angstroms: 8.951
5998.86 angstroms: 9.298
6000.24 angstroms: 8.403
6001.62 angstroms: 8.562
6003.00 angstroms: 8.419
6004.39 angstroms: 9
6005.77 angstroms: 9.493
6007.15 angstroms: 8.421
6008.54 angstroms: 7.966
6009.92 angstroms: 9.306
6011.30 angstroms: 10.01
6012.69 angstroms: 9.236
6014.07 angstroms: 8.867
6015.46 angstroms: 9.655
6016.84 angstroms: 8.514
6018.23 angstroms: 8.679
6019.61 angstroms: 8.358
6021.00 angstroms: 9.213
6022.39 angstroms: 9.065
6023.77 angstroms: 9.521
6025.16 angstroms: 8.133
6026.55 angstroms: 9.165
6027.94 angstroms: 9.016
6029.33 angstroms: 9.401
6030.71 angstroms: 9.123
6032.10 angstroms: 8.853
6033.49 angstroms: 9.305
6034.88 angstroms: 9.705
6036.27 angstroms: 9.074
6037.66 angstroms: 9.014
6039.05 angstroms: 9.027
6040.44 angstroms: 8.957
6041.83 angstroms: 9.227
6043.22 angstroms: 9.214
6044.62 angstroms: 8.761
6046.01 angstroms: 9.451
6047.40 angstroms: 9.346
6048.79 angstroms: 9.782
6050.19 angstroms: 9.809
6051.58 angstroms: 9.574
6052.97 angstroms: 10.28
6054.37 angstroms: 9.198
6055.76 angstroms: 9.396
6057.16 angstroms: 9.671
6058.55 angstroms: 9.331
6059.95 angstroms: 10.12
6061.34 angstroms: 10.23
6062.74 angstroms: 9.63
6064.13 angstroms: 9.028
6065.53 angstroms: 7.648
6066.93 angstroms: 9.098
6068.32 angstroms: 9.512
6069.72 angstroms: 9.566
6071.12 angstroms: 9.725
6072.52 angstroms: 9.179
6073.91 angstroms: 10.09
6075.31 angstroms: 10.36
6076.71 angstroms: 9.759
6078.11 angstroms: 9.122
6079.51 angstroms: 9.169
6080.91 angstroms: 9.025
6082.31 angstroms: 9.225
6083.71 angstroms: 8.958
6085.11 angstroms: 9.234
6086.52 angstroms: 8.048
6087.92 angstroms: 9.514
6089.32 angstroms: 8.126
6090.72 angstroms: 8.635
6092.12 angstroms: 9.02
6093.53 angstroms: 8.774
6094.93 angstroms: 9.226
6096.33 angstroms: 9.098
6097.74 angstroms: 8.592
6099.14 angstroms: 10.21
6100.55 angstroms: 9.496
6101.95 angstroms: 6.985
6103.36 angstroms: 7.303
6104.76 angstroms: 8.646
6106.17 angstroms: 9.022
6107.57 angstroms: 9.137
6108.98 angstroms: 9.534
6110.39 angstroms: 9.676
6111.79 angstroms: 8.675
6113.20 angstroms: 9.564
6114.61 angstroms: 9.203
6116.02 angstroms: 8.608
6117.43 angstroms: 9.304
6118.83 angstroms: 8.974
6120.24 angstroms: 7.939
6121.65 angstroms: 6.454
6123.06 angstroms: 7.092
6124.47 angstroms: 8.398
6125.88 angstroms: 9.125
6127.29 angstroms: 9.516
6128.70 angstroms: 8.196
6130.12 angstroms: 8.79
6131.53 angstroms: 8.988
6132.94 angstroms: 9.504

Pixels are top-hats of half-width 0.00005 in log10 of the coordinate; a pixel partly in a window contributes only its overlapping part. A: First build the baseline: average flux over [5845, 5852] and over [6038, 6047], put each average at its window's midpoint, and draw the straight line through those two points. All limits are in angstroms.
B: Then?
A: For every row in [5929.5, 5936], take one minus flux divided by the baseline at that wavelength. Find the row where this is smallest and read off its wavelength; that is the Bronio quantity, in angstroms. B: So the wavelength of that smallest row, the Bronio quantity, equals 5932.92 angstroms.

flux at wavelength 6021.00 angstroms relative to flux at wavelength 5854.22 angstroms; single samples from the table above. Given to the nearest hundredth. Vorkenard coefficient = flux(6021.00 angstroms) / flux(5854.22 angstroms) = 1.01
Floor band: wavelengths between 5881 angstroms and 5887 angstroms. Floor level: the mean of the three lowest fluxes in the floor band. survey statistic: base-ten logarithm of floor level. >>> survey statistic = 0.897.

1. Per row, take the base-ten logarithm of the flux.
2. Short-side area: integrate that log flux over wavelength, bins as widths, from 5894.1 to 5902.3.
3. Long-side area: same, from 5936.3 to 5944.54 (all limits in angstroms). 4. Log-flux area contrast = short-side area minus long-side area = -1.8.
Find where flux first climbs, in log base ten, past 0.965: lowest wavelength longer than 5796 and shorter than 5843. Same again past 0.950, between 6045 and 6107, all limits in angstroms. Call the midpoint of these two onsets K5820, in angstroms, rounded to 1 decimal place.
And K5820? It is 5922.6 angstroms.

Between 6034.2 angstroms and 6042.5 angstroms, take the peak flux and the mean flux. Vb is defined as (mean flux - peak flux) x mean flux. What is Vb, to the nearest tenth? -4.9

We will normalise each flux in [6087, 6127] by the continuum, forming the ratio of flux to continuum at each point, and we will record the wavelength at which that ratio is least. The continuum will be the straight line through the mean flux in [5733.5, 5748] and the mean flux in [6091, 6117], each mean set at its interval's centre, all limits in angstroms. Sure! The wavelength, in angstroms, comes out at 6121.65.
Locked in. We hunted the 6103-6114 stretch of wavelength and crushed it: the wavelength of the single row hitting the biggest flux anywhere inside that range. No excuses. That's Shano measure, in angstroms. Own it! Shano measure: 6110.39 angstroms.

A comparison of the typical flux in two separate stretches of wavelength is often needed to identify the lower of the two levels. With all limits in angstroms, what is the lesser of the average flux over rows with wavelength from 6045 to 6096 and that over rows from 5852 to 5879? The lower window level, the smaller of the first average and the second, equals 9.0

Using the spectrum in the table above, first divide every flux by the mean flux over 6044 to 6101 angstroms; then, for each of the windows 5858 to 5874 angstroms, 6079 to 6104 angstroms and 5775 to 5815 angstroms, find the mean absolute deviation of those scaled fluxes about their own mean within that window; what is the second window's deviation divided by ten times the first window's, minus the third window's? 0.125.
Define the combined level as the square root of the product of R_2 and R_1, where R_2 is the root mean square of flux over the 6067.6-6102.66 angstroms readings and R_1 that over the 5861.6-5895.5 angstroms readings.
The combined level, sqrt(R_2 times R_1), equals 8.6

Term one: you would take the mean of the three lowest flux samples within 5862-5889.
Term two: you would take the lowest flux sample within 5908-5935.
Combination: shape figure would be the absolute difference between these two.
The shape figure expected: 1.1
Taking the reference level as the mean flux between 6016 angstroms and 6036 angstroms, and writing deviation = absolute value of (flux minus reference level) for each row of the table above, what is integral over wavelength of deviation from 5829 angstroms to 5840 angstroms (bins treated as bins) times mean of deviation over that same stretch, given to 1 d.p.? 2.1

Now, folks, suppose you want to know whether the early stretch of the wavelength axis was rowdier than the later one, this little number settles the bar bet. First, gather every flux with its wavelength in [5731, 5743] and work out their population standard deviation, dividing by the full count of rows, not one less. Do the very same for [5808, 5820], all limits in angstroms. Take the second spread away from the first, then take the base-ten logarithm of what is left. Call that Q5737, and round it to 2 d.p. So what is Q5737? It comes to -1.80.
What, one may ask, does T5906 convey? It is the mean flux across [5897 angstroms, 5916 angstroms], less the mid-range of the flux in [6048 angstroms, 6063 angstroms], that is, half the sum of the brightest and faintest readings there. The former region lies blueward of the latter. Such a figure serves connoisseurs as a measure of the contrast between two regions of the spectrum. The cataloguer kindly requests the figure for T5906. -1.5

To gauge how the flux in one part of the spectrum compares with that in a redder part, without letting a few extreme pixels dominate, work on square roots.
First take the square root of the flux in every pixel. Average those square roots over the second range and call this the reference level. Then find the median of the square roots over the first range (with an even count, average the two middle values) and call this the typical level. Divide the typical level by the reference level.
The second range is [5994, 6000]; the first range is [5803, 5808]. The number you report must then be 1.04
